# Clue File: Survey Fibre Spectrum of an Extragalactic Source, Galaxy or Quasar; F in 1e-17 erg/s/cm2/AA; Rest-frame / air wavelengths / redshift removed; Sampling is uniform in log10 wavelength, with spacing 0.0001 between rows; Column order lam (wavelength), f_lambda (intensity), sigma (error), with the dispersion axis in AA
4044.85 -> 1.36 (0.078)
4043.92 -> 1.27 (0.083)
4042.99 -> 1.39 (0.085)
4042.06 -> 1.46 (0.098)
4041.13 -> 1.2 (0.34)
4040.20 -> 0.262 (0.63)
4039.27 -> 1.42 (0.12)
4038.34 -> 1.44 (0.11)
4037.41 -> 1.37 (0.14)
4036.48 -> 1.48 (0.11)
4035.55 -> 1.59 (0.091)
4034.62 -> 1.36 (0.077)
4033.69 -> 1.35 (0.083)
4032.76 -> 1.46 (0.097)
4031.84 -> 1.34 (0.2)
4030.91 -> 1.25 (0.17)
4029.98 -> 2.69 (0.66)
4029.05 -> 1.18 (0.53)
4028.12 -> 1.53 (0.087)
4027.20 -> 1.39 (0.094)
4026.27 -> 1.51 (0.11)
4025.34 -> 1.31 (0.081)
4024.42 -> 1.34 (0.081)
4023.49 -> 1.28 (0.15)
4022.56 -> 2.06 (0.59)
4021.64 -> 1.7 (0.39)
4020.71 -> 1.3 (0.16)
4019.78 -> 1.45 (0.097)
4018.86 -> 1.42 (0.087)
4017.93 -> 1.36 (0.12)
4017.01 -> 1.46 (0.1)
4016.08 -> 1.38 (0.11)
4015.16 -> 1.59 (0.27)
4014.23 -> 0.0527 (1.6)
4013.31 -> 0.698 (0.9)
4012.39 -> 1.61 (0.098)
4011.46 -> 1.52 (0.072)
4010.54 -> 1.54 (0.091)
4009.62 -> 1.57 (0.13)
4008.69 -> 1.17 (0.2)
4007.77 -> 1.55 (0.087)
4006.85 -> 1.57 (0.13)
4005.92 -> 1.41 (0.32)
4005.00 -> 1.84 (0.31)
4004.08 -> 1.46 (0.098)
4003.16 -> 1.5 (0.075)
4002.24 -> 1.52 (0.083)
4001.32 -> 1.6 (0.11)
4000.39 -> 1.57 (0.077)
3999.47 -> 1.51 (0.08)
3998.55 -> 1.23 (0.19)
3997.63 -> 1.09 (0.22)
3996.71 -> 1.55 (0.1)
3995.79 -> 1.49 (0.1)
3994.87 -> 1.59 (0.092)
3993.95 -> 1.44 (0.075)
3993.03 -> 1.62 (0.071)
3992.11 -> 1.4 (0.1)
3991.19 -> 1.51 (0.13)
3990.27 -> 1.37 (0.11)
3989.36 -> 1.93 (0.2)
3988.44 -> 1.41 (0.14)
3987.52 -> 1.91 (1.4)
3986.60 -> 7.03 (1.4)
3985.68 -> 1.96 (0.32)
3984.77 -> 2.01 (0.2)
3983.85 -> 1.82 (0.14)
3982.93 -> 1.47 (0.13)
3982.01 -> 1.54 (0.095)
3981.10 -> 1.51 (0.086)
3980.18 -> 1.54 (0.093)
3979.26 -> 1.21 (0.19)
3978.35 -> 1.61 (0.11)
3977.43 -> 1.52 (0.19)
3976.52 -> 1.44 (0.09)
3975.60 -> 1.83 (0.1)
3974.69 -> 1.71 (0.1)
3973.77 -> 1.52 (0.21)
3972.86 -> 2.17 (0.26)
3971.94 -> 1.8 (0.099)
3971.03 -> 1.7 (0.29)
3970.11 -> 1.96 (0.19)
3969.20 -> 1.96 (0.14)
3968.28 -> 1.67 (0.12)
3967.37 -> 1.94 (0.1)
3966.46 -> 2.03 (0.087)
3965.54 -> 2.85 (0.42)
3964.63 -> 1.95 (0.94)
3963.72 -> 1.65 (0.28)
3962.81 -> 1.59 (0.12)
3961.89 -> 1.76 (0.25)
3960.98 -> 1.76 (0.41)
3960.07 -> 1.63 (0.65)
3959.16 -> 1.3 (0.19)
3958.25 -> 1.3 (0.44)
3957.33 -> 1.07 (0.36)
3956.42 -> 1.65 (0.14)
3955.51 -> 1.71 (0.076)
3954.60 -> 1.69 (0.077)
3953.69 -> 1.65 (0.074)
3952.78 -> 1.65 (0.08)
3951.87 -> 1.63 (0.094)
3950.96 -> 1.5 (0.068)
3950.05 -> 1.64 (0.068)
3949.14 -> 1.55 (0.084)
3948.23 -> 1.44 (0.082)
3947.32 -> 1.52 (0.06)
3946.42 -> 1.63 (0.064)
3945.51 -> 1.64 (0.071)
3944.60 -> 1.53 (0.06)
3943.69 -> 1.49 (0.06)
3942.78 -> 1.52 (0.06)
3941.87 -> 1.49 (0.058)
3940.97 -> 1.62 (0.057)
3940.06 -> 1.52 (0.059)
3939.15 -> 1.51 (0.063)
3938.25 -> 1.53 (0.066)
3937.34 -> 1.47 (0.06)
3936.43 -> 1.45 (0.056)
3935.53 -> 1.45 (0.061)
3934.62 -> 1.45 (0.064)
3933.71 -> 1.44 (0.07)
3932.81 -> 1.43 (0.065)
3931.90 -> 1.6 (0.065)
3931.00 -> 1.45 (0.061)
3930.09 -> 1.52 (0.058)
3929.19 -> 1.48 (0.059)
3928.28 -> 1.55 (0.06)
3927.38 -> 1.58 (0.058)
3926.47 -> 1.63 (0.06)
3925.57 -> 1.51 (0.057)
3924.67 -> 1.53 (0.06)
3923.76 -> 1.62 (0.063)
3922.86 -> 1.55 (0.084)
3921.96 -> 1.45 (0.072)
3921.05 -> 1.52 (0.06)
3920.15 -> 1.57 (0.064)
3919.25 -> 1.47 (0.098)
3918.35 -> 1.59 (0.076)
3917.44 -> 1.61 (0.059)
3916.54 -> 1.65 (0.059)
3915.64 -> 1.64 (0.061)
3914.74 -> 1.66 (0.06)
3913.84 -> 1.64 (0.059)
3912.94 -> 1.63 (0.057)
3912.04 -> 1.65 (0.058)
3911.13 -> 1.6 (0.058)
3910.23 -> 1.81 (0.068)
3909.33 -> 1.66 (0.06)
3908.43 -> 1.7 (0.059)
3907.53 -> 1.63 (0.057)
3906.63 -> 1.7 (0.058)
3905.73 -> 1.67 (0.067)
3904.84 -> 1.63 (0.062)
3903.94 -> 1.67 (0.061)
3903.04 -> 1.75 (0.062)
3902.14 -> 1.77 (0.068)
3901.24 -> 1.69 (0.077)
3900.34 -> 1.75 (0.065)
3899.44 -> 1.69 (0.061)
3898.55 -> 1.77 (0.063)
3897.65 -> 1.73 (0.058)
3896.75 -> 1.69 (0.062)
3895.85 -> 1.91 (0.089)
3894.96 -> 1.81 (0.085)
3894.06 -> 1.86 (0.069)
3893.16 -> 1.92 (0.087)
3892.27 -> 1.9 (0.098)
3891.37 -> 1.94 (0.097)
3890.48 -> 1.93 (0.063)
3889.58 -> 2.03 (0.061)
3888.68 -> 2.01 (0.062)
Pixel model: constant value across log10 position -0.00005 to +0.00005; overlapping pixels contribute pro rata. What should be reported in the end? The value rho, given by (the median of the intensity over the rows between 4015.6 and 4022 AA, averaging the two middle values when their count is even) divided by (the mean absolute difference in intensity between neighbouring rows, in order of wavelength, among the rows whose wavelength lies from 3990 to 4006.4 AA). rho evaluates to 8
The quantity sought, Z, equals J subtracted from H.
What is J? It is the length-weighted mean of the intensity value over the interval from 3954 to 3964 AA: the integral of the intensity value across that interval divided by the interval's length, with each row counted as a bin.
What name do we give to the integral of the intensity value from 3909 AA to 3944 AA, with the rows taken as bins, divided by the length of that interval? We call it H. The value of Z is 0.0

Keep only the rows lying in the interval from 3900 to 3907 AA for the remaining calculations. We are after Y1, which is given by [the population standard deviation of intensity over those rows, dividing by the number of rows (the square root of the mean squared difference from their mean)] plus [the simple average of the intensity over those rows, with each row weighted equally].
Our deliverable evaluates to 1.75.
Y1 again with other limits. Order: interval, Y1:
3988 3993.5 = 1.73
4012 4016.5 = 1.67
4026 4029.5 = 1.54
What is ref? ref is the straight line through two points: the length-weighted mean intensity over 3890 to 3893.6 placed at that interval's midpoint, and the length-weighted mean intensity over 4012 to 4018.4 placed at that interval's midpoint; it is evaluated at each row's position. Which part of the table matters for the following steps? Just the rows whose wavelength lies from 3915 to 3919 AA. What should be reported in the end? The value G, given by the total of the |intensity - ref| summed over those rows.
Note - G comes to 0.59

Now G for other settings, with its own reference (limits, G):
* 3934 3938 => 0.79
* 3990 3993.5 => 0.68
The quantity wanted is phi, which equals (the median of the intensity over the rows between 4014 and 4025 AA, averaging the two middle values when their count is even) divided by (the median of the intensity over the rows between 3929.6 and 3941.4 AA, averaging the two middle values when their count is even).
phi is 0.95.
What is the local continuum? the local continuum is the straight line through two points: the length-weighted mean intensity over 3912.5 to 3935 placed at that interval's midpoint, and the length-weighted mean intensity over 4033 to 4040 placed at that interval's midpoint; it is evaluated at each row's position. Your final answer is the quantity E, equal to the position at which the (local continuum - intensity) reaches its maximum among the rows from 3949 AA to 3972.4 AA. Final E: 3957.33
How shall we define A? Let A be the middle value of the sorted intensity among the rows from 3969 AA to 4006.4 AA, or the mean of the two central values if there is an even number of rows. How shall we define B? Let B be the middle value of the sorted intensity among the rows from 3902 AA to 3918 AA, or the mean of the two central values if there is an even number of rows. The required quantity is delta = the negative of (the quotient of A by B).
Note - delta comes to -0.93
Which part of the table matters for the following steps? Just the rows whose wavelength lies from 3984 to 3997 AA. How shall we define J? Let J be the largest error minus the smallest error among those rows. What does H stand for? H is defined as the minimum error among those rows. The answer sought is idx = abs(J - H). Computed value 1.3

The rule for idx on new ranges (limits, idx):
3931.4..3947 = 0.0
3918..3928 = 0.0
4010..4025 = 1.5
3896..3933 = 0.0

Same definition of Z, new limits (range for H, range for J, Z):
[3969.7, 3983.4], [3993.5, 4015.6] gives 0.2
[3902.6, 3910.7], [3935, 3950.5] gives 0.2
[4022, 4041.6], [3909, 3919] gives -0.2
